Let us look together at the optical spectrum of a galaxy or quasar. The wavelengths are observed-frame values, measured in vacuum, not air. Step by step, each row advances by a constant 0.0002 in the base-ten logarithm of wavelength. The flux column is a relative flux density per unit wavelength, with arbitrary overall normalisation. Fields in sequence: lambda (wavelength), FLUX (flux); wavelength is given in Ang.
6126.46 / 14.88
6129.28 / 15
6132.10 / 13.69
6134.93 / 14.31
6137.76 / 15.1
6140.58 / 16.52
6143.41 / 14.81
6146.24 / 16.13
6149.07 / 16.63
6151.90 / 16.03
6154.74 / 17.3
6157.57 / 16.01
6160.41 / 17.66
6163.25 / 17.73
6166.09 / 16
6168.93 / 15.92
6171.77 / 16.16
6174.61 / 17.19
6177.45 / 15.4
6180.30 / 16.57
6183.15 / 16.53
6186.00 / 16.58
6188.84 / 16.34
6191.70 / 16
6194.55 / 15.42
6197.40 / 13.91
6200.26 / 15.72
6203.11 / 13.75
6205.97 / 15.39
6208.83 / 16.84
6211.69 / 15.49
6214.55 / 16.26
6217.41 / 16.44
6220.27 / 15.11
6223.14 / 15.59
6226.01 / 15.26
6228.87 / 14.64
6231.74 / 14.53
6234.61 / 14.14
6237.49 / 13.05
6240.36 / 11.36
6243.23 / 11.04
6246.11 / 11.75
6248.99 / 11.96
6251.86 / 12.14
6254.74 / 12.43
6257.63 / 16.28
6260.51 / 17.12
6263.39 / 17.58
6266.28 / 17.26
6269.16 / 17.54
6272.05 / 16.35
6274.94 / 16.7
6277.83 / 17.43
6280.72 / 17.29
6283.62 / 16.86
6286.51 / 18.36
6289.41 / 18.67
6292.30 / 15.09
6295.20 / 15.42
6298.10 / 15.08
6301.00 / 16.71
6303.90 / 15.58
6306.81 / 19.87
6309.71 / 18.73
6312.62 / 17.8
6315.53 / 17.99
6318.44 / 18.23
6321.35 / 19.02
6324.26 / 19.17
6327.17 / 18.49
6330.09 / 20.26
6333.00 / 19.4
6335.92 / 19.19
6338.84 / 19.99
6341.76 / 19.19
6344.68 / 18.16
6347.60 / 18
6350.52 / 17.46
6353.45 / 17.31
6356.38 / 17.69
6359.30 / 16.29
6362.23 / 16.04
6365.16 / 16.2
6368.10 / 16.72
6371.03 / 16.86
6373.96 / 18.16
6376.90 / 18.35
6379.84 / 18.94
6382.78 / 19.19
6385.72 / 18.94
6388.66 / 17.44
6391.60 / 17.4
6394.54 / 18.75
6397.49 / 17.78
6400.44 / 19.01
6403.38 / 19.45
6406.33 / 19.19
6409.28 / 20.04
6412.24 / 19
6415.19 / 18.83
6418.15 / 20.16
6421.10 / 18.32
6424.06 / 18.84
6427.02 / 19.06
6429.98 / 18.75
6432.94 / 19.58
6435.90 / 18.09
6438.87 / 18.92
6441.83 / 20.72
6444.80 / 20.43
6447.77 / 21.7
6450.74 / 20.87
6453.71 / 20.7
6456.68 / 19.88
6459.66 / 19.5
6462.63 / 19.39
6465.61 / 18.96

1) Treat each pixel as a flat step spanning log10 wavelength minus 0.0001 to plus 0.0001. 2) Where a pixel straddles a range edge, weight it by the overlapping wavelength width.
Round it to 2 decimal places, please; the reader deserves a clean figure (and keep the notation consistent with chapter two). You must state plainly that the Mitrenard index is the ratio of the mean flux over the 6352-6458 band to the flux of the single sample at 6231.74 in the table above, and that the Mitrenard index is 1.29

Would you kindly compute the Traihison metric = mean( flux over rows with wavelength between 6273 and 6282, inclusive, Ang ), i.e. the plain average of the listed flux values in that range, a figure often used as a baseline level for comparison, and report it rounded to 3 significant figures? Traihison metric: 17.1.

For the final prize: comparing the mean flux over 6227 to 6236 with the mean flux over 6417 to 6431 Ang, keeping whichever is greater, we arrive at 19.0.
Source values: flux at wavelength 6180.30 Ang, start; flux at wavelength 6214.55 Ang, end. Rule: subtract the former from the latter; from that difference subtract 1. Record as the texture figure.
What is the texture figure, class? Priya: -1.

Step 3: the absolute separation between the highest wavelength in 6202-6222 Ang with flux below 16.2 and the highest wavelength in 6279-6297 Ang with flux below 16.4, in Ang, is 74.9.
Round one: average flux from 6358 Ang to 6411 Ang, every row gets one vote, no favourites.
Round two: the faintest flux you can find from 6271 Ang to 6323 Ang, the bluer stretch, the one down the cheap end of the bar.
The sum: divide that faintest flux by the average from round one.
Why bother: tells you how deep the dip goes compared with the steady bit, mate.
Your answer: 0.84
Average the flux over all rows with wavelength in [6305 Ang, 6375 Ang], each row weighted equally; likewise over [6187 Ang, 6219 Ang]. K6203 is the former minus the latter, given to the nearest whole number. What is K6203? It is 3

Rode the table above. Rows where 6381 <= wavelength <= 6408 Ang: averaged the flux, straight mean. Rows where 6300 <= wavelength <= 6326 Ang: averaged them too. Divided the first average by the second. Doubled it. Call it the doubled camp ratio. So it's 2.05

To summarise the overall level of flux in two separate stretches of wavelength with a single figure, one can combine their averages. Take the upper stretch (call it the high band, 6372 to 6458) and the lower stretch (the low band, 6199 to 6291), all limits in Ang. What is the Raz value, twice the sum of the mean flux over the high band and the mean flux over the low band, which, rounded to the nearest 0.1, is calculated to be 69.0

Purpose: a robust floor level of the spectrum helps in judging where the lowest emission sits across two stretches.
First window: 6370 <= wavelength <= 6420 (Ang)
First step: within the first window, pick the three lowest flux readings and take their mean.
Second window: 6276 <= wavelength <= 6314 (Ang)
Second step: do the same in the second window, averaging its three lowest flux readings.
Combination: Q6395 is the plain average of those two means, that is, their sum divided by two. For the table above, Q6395 16.2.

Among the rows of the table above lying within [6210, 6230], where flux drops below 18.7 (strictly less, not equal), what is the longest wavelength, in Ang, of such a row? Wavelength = 6228.87 Ang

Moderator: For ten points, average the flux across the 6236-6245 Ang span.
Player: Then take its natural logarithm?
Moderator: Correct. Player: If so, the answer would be 2.47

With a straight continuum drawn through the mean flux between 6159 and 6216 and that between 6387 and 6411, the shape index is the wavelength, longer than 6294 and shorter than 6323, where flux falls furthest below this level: 6298.10 Ang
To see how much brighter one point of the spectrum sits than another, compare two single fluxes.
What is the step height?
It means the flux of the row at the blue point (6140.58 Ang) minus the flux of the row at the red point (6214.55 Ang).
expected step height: 0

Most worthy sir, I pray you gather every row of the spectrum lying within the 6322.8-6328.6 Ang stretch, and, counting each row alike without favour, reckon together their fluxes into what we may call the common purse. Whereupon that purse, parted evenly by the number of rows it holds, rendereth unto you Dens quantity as 18.8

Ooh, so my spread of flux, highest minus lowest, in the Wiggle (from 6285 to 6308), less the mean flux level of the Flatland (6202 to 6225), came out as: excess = -10.8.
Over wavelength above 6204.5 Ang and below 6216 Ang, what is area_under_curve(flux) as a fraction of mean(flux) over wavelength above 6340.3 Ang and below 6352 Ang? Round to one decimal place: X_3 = 10.1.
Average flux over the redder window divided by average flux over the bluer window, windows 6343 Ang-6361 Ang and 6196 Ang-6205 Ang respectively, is 1.21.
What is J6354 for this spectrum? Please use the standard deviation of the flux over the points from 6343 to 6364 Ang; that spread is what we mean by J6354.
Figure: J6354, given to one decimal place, 0.8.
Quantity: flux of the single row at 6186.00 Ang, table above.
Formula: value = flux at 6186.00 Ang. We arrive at 16.58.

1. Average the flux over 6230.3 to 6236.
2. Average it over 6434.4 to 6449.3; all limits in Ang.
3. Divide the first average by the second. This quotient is 0.72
